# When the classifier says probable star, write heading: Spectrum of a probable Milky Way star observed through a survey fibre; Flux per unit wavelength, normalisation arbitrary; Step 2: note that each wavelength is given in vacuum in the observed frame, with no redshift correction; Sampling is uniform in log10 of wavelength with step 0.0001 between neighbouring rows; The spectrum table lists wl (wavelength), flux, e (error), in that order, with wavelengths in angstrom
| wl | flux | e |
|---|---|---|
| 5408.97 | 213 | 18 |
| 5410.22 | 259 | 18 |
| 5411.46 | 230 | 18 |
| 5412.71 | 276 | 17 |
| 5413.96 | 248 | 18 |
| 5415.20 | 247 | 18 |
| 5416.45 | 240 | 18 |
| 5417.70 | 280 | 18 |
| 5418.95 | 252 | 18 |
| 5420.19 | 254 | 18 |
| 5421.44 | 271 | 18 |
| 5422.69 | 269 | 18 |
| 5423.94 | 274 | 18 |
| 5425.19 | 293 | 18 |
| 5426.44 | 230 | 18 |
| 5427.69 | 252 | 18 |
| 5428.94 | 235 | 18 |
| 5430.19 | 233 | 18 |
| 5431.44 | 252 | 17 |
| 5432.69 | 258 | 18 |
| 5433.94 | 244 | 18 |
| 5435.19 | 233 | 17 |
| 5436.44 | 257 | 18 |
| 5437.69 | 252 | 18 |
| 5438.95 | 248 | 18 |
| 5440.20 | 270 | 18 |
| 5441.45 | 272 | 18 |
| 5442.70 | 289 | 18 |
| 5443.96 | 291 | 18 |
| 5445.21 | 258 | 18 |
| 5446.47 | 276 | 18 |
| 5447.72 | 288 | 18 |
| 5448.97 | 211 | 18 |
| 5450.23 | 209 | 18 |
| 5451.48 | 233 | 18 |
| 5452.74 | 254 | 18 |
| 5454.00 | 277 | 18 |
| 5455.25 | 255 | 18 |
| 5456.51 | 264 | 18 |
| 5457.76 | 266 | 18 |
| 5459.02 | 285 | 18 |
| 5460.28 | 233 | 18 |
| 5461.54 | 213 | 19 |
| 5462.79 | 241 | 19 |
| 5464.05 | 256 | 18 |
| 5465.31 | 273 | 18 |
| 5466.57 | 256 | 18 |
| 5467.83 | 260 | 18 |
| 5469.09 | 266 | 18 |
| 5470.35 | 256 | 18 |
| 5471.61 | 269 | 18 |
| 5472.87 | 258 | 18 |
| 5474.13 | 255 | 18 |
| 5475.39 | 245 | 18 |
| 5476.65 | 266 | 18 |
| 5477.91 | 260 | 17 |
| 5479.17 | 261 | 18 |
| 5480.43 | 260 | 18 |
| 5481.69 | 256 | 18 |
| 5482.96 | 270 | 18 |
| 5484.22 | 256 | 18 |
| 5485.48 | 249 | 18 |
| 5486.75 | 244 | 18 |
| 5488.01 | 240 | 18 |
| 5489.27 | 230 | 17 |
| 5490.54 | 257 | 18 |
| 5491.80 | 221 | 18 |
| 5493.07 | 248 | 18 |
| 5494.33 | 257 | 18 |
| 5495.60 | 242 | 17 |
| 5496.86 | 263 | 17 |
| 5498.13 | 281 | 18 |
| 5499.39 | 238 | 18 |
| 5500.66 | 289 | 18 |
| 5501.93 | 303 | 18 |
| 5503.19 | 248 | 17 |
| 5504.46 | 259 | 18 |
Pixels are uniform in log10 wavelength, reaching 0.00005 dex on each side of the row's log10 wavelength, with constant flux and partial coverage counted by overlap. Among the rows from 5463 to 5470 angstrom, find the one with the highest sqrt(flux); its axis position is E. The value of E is 5465.31 angstrom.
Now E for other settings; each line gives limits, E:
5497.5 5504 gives 5501.93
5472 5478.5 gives 5476.65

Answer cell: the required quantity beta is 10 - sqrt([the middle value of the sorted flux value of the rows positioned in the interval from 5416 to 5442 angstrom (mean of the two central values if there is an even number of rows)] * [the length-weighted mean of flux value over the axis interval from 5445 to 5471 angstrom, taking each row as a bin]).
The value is -243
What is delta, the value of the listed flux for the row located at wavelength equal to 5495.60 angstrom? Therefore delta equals 242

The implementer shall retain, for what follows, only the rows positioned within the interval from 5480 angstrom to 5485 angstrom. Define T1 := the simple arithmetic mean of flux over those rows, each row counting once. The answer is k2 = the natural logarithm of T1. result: 5.563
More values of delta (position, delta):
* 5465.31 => 273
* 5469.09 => 266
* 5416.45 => 240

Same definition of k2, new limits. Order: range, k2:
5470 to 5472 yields 5.570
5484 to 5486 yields 5.531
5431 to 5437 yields 5.517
